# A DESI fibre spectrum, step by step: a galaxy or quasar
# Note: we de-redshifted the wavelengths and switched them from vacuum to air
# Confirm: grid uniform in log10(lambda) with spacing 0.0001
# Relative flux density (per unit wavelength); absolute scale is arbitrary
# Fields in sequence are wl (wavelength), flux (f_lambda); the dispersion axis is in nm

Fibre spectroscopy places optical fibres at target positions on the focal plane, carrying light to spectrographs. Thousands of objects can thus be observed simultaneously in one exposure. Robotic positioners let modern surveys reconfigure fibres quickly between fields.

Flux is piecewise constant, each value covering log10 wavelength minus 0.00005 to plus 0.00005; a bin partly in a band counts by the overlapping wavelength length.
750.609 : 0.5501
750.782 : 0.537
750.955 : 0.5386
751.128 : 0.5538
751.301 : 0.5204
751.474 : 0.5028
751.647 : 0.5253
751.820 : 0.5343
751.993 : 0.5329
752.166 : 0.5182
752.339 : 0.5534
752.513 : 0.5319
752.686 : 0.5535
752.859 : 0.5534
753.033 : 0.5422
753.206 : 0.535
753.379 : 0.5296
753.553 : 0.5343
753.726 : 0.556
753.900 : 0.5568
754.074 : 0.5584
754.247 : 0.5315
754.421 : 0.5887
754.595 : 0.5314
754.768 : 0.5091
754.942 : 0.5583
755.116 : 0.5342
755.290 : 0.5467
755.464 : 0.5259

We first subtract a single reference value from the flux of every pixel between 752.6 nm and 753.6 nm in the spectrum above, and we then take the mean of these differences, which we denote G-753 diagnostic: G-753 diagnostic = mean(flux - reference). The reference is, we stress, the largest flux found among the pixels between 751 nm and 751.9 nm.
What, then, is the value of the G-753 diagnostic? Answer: -0.012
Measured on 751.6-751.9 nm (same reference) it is -0.024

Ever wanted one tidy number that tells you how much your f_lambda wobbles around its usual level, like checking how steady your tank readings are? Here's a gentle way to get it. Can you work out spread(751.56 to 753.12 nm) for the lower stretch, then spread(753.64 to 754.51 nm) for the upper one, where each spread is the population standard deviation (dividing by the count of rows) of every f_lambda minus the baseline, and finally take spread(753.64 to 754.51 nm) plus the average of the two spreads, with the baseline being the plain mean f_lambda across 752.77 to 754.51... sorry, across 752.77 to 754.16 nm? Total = 0.033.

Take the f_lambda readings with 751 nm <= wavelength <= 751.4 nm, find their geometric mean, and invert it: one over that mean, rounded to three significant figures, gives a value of 1.86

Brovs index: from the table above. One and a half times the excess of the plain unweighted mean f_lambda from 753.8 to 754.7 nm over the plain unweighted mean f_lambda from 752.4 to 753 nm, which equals 0.01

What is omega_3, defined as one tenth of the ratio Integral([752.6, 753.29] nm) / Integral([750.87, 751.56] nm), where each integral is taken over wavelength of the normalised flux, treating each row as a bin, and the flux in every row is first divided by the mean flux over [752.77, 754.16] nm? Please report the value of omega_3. 0.103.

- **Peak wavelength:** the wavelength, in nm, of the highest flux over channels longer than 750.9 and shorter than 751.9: 751.128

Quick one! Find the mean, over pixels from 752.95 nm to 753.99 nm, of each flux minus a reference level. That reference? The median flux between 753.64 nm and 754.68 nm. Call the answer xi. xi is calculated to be -0.014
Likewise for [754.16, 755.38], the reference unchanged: -0.014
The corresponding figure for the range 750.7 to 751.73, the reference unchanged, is -0.027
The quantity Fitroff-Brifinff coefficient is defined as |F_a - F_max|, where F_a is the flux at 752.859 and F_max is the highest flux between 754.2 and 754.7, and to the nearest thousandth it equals 0.035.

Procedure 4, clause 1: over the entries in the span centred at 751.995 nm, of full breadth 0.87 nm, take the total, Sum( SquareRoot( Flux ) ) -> 3.6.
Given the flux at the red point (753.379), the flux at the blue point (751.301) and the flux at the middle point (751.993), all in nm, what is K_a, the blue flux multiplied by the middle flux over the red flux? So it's 0.524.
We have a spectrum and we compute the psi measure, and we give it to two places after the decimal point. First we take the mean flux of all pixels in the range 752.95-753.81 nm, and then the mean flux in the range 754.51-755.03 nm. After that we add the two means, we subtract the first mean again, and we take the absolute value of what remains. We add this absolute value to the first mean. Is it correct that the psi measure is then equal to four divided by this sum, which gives 3.73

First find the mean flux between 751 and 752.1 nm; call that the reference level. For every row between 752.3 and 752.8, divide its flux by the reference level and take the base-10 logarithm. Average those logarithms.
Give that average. 0.014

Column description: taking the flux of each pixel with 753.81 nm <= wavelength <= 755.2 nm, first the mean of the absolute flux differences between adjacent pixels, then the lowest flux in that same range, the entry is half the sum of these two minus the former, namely 0.238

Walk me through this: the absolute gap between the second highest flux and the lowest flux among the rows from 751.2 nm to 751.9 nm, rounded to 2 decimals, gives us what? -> 0.02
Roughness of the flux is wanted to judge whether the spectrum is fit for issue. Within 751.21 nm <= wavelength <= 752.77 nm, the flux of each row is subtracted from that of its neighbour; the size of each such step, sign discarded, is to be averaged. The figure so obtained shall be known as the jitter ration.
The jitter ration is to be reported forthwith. 0.018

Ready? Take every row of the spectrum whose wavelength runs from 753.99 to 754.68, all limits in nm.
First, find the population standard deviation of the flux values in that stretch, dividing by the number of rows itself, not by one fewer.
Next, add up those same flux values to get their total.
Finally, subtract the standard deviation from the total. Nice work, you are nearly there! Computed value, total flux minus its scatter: 2.2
